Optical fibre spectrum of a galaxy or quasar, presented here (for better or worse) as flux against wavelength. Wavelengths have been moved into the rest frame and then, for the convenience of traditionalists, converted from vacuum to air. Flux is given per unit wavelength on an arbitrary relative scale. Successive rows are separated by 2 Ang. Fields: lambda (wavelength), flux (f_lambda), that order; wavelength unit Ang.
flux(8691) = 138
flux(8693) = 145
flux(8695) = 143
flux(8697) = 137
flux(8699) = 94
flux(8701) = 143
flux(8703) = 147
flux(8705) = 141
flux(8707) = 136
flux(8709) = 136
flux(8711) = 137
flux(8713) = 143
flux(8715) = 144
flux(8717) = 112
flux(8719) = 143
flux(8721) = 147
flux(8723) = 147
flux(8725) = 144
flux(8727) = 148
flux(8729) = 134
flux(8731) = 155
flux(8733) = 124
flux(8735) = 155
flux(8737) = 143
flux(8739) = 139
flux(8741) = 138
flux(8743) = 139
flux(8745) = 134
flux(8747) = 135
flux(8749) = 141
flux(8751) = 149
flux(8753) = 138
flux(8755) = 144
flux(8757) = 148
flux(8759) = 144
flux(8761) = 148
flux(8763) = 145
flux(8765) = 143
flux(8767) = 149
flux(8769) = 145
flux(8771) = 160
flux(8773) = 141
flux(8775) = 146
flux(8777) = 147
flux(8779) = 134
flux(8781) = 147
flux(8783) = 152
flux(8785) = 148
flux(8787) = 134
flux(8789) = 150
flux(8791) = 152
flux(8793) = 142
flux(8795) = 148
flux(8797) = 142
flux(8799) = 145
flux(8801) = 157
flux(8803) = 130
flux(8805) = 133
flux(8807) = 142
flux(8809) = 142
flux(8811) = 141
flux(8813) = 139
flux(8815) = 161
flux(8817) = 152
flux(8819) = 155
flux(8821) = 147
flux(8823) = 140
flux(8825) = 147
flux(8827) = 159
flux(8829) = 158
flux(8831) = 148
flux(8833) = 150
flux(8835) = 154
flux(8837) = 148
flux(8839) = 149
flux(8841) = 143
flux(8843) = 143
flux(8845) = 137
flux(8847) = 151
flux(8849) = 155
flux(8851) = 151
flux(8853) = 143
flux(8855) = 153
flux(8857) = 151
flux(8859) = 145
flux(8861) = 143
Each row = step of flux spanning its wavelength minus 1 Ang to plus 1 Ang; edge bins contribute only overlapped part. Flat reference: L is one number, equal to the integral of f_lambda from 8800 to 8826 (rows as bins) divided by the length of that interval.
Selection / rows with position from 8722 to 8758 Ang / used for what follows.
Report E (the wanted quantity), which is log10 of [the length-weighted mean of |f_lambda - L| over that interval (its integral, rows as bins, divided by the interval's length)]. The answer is 0.82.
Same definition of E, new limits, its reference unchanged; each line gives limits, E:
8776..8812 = 0.77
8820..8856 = 0.76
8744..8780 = 0.67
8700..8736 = 0.87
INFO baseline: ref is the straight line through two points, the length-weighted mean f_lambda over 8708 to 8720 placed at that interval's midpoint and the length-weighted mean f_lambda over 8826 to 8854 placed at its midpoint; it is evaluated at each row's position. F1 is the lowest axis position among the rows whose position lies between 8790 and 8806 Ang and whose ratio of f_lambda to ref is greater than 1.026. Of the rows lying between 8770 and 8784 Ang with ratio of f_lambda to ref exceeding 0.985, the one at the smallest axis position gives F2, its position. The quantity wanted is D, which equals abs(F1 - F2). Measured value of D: 20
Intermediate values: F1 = 8791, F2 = 8771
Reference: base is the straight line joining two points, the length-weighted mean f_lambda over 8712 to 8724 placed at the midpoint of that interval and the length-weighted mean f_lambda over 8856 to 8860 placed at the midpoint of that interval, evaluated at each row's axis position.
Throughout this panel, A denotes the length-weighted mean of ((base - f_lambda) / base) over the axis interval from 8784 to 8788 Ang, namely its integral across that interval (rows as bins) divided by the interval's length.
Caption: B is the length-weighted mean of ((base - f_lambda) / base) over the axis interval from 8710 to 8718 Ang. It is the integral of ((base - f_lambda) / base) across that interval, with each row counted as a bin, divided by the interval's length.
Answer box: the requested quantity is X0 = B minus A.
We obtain 0.019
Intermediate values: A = 0.018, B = 0.037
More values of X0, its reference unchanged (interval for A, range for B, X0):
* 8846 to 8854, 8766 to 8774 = -0.027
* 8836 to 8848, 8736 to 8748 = 0.007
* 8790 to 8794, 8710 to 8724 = 0.023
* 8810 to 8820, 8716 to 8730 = 0.032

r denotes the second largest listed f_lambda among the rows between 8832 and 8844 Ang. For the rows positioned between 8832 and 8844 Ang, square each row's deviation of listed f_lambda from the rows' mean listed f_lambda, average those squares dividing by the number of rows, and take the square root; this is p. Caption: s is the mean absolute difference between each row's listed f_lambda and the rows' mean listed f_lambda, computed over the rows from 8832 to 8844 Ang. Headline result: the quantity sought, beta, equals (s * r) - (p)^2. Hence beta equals 468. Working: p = 4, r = 150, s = 3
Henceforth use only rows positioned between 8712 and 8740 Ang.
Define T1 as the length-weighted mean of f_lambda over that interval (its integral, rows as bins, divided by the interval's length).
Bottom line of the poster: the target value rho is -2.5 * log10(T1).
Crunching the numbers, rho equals -5.38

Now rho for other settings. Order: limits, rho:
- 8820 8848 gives -5.43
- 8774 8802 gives -5.41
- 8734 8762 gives -5.38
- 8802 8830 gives -5.41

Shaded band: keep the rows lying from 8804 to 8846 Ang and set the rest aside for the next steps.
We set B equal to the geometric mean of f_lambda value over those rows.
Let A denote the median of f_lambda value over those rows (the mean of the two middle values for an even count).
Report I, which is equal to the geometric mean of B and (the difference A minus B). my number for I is 4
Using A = 147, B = 147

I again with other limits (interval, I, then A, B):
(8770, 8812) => 11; 145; 144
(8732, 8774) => 6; 143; 143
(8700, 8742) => 19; 143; 140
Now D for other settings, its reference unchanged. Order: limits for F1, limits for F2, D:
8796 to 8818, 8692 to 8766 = 108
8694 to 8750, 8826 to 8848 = 132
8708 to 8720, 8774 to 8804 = 62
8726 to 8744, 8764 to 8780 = 38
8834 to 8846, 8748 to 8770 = 86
